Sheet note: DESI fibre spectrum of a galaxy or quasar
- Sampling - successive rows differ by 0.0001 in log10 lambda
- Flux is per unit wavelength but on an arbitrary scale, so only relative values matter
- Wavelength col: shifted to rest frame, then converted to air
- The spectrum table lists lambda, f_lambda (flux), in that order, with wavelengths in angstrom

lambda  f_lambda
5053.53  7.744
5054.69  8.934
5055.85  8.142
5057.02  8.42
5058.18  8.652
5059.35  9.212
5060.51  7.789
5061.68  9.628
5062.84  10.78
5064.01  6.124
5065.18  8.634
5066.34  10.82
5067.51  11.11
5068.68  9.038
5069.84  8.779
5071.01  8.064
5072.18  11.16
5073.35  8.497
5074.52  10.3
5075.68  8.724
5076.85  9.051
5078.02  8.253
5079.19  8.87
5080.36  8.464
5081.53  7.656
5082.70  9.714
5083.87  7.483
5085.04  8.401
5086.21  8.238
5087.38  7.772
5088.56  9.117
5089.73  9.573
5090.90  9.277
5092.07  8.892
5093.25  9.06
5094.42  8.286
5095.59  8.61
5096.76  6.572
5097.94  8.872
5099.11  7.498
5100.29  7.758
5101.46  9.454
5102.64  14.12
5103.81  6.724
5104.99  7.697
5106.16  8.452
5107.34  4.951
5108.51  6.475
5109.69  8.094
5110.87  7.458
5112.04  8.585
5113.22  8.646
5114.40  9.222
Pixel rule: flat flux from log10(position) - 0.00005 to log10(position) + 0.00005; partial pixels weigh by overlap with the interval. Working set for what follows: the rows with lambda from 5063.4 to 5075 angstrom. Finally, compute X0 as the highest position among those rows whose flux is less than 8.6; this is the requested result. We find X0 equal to 5073.35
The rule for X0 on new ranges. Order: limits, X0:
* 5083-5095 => 5094.42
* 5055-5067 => 5064.01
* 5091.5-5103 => 5100.29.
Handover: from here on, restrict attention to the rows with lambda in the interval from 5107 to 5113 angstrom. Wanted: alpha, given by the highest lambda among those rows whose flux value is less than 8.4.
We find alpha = 5110.87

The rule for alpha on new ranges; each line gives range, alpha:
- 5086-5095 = 5094.42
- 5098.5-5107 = 5104.99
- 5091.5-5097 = 5096.76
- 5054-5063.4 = 5060.51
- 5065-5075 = 5071.01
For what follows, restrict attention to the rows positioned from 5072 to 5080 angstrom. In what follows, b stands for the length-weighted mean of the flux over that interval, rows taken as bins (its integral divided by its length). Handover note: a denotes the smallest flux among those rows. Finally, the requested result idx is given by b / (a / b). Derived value 10.1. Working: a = 8.253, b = 9.1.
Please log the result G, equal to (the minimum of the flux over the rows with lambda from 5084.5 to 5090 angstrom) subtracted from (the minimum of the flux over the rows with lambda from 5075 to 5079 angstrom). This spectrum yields 0.5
